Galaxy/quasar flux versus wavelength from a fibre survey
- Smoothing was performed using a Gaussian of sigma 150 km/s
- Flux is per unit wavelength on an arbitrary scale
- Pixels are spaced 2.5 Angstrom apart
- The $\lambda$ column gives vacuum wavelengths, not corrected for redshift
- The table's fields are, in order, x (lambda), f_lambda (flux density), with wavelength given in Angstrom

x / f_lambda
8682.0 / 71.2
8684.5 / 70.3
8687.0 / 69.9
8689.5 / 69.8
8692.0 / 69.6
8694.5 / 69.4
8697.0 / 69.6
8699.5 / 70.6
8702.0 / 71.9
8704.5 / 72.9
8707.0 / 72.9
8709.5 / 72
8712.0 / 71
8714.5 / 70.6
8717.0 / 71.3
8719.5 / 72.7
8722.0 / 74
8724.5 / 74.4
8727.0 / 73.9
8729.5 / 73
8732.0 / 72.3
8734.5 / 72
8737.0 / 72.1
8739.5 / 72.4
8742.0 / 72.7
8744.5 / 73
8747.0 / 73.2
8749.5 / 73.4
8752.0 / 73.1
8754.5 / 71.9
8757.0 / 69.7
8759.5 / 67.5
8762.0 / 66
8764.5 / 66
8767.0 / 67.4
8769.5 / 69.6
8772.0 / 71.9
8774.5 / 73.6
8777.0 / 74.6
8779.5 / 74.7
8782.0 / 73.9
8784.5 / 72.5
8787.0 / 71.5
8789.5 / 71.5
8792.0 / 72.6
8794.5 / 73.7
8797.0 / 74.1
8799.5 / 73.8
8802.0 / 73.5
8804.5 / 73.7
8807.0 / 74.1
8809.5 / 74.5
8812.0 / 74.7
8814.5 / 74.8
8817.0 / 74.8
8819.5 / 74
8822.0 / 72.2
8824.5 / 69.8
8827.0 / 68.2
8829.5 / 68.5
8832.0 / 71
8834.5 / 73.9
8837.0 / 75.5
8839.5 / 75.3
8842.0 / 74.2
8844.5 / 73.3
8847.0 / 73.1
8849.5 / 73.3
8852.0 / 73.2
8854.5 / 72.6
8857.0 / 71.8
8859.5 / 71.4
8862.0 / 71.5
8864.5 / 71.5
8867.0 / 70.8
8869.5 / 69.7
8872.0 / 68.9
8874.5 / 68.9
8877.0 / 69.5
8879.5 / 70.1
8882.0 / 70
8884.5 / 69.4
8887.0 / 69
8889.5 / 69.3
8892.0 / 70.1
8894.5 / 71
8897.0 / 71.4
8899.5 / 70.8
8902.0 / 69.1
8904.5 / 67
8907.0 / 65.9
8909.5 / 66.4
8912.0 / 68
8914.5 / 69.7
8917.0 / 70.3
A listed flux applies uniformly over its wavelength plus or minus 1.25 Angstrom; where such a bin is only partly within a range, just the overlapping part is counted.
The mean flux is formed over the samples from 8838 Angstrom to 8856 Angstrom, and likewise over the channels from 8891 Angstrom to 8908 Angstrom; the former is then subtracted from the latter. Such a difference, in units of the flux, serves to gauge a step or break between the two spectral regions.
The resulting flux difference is -4.2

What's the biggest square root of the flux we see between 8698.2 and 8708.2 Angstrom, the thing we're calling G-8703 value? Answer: 8.54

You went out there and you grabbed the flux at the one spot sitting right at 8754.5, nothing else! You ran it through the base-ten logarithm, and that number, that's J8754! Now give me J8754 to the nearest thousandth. 1.857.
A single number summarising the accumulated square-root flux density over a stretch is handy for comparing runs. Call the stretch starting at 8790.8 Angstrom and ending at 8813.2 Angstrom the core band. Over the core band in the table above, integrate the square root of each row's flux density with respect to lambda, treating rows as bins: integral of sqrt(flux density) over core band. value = 193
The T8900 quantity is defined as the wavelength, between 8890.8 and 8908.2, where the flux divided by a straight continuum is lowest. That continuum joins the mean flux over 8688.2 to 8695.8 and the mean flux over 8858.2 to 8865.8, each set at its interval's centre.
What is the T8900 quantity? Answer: 8907.0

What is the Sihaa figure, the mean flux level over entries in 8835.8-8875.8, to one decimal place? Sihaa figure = 72.2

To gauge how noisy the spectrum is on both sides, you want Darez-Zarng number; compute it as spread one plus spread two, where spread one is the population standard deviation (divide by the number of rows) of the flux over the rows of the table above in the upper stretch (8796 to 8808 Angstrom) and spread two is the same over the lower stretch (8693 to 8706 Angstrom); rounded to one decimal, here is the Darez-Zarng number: 1.6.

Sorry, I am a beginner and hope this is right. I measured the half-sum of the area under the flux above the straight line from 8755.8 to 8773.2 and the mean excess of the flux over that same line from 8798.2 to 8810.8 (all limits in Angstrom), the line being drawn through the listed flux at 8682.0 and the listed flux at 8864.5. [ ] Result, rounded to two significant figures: -25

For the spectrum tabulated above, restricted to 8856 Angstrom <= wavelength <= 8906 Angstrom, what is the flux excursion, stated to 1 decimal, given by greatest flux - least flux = 4.8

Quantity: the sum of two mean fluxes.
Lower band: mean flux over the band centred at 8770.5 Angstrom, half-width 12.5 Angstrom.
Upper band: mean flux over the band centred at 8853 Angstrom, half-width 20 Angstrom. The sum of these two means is 143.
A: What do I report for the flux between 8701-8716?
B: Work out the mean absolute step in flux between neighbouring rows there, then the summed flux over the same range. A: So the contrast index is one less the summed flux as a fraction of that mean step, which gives -652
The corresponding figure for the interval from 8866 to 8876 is -438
